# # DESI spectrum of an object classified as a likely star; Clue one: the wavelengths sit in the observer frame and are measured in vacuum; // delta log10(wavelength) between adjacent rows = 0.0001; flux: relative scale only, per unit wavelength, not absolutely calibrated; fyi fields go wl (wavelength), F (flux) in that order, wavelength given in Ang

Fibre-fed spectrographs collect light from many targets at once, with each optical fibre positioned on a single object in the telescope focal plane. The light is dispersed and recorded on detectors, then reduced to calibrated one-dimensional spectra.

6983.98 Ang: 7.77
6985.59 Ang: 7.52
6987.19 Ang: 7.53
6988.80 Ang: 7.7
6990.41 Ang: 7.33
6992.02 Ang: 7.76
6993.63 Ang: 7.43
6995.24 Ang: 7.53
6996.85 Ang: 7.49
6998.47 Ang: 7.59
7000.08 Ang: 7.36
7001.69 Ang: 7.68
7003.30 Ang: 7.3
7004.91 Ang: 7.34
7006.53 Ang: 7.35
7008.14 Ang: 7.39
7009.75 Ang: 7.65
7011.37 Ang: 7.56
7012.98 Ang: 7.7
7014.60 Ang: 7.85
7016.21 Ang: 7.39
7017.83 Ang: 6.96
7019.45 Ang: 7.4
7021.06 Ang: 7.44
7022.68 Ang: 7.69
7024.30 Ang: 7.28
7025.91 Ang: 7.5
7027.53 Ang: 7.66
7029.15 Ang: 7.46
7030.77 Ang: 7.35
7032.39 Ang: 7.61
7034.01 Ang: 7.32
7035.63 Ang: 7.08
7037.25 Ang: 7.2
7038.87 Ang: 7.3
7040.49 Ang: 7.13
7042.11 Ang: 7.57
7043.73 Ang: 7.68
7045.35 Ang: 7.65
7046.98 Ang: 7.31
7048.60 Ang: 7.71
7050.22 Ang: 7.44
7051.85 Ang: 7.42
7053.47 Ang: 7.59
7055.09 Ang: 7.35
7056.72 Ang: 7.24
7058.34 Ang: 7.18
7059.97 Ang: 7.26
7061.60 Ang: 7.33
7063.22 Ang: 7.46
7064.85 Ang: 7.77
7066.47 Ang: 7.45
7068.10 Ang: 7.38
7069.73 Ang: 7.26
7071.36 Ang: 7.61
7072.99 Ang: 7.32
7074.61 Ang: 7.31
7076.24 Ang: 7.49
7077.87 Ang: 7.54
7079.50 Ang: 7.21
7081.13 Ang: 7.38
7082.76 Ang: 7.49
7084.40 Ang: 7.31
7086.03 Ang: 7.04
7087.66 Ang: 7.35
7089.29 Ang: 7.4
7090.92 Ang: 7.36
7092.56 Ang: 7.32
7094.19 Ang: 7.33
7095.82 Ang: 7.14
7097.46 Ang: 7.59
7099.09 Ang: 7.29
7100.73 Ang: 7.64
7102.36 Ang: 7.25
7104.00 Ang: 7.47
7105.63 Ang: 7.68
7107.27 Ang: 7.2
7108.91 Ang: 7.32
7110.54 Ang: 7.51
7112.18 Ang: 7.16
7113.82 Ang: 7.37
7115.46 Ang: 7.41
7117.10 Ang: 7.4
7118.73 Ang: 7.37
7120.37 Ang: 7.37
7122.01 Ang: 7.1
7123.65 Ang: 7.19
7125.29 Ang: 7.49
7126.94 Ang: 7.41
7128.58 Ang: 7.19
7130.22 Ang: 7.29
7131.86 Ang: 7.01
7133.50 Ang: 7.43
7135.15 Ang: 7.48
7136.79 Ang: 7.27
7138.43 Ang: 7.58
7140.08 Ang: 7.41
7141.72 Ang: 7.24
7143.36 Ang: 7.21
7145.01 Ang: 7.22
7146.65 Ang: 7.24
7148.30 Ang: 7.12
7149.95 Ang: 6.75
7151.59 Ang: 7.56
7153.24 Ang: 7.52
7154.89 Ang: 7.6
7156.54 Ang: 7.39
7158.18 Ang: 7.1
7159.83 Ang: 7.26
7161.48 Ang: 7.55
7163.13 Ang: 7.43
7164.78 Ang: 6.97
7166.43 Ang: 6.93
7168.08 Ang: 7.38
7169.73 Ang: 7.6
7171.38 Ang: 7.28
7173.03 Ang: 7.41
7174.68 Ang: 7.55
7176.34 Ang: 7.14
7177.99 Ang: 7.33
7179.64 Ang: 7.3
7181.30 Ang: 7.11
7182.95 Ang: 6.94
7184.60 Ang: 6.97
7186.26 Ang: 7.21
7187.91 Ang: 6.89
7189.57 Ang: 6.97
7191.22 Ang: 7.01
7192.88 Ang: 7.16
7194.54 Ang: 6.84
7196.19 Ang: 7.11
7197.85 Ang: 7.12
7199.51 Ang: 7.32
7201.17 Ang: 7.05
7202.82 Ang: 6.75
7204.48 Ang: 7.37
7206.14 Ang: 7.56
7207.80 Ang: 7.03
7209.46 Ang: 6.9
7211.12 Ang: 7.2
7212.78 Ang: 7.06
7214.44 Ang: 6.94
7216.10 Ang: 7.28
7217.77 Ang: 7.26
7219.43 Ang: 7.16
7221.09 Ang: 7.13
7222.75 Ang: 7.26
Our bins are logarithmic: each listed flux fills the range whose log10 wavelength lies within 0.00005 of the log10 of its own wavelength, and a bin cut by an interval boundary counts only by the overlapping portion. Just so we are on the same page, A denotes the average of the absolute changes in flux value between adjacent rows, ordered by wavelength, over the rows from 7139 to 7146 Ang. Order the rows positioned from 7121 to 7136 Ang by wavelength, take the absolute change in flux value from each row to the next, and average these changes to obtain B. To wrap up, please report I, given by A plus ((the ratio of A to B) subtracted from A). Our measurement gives -0.22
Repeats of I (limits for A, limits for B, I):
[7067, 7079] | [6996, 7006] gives -0.45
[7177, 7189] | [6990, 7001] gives -0.47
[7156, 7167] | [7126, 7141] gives -0.58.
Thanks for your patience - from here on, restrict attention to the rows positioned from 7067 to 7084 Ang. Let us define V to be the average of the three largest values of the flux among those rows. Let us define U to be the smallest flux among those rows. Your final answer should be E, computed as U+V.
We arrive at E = 14.8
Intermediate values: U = 7.21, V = 7.55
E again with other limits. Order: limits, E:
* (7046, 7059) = 14.8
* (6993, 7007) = 14.9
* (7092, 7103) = 14.7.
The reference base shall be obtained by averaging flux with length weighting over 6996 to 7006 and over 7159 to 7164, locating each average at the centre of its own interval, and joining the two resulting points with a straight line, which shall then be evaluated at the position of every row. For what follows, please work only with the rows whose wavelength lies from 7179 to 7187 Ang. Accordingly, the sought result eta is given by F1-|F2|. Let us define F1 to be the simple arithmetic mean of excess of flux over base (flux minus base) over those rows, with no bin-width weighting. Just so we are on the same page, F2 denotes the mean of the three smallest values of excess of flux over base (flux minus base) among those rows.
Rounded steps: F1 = -0.29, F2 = -0.39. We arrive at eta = -0.68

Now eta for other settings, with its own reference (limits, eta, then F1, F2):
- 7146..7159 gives -0.54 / -0.12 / -0.42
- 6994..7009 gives -0.13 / 0.00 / -0.12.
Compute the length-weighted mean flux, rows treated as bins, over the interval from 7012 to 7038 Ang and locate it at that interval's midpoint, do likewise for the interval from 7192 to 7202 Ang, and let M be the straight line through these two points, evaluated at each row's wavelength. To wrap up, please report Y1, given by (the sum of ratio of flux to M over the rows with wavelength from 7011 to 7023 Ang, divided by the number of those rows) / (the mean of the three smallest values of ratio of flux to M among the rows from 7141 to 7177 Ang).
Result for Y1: 1.05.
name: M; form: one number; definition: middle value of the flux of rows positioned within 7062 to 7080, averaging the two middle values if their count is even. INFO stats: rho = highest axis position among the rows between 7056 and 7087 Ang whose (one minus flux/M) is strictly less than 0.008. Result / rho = 7082.76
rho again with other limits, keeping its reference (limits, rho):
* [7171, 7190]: 7174.68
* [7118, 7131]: 7126.94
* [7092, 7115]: 7110.54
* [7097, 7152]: 7151.59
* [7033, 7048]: 7045.35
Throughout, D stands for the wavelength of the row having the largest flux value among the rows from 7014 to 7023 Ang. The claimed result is 7014.60 Ang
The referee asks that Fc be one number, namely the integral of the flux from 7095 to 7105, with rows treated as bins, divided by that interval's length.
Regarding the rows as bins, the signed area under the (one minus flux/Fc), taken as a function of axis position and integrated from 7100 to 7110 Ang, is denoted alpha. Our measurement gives -0.03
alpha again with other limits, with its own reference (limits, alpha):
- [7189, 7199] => 0.48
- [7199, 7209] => 0.32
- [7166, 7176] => 0.05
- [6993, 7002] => -0.12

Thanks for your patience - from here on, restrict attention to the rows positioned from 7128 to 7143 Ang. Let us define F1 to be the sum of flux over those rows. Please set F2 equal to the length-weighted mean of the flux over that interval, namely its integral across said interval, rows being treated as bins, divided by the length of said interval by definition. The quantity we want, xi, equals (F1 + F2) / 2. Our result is 37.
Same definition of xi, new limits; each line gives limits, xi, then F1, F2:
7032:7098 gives 155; 303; 7.38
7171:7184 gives 33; 58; 7.25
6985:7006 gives 53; 98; 7.50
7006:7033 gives 67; 127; 7.49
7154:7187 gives 76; 145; 7.27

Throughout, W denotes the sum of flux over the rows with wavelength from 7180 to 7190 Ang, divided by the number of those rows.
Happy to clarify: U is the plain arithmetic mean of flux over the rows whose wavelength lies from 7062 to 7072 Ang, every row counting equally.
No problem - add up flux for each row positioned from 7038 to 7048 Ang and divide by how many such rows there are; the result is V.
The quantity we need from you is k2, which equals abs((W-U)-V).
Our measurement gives 7.91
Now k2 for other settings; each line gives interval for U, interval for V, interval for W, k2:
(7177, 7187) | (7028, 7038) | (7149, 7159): 7.16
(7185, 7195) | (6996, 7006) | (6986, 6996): 6.93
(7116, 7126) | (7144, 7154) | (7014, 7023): 7.10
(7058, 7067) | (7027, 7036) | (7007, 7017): 7.23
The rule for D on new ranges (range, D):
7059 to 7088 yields 7064.85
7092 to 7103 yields 7100.73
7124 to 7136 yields 7125.29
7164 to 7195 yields 7169.73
